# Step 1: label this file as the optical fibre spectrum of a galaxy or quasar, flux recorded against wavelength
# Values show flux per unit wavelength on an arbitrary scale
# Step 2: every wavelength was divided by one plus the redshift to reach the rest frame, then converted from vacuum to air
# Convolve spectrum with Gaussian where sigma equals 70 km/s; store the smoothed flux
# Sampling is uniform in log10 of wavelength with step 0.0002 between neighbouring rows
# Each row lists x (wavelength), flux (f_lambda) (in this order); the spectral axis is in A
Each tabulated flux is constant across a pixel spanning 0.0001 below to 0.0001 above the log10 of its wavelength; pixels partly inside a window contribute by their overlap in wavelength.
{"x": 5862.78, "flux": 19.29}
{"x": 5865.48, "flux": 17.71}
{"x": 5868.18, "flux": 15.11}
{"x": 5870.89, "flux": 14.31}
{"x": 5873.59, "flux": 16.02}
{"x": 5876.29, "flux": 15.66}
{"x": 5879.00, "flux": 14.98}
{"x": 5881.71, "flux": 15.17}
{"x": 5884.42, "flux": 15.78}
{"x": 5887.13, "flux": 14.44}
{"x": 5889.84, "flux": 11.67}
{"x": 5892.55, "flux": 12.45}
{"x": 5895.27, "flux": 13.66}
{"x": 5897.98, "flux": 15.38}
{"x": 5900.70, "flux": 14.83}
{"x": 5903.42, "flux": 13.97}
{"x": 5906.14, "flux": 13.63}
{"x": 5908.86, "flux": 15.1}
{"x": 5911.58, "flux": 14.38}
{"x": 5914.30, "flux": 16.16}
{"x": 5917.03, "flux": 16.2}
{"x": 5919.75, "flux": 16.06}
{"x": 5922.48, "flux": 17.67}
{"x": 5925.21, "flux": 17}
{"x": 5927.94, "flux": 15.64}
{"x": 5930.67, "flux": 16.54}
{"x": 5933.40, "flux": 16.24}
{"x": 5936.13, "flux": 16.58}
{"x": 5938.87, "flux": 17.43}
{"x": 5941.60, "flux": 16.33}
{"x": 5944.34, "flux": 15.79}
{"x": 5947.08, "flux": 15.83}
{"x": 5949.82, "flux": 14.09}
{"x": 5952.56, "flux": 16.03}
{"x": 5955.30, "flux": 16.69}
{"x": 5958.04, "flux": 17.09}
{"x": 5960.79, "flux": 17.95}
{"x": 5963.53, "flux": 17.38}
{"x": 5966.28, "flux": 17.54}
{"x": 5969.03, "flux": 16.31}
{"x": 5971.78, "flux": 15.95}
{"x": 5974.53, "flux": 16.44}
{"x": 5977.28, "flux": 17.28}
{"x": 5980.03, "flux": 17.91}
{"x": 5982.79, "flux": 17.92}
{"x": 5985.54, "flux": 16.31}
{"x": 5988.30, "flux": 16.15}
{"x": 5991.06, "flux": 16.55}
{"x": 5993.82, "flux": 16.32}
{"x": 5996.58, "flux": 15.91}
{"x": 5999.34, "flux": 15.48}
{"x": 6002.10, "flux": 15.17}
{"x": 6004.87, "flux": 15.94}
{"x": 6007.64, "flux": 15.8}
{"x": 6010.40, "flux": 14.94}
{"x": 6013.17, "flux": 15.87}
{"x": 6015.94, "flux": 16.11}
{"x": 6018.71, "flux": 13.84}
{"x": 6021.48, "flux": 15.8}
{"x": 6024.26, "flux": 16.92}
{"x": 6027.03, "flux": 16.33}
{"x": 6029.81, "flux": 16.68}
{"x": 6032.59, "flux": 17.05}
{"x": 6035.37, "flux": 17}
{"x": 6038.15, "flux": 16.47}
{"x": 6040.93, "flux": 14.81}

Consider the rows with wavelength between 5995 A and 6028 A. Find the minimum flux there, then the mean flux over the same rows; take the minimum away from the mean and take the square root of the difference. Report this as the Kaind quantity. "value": 1.35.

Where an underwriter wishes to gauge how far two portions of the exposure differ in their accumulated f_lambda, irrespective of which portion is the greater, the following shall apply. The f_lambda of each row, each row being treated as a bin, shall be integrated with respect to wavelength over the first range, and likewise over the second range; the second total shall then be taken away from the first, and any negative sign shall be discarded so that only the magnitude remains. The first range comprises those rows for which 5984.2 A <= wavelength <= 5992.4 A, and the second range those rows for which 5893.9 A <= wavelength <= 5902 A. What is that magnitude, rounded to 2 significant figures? 16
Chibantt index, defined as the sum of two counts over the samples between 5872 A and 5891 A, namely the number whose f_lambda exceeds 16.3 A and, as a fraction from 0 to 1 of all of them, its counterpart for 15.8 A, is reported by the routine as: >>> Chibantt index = 0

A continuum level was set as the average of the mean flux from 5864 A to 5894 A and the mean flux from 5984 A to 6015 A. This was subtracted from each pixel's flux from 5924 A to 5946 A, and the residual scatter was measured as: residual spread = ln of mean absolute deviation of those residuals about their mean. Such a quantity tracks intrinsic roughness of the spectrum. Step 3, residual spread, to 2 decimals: -0.81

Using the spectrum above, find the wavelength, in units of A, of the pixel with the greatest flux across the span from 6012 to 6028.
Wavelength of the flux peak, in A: 6024.26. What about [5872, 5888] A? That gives 5873.59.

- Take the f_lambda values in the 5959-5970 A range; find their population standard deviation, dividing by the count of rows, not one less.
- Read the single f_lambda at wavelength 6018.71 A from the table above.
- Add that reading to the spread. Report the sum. 14.4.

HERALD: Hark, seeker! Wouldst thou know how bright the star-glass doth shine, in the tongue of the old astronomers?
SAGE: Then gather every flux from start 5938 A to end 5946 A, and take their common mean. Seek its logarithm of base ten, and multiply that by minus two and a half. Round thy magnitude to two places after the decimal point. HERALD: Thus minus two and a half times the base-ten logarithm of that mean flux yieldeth -3.04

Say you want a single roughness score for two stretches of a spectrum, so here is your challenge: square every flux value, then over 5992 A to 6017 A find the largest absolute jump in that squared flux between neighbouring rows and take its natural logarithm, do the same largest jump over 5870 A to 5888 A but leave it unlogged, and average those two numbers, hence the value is 28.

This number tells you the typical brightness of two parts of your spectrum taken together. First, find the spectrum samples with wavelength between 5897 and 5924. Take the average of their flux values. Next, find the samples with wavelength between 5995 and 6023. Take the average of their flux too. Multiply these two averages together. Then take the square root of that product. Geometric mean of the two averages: 15.4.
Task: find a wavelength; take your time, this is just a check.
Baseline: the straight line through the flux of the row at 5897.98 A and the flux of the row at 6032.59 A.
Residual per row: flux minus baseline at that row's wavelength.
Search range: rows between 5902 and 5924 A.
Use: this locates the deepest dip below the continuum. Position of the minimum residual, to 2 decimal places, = 5906.14 A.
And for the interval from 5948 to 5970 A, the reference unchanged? 5949.82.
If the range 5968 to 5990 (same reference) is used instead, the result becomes 5988.30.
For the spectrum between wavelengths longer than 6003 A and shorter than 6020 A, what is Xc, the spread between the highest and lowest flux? 2.3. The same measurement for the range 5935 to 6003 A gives 3.9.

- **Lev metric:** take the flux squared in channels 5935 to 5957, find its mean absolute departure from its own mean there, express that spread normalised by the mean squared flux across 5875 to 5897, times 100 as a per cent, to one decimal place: 10.3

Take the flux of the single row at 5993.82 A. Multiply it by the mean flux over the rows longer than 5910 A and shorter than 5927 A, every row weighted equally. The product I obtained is 265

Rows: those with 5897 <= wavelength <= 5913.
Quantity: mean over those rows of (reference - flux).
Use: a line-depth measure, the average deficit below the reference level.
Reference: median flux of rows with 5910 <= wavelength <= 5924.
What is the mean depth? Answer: 1.6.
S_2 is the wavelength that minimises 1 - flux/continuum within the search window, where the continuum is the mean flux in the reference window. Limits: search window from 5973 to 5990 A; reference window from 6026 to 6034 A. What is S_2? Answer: 5982.79 A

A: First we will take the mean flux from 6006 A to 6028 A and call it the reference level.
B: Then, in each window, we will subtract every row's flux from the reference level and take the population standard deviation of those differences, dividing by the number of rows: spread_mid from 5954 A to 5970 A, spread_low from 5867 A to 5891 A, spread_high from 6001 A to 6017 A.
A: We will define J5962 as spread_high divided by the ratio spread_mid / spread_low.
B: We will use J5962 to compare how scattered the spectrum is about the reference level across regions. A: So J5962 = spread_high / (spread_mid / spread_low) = 1.0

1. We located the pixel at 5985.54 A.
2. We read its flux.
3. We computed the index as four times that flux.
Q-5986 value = 65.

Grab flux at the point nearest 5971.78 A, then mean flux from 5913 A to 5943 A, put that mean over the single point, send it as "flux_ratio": 1.04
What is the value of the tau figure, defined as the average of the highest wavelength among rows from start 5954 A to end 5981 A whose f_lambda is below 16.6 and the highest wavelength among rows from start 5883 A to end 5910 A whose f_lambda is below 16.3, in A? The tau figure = 5941.7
